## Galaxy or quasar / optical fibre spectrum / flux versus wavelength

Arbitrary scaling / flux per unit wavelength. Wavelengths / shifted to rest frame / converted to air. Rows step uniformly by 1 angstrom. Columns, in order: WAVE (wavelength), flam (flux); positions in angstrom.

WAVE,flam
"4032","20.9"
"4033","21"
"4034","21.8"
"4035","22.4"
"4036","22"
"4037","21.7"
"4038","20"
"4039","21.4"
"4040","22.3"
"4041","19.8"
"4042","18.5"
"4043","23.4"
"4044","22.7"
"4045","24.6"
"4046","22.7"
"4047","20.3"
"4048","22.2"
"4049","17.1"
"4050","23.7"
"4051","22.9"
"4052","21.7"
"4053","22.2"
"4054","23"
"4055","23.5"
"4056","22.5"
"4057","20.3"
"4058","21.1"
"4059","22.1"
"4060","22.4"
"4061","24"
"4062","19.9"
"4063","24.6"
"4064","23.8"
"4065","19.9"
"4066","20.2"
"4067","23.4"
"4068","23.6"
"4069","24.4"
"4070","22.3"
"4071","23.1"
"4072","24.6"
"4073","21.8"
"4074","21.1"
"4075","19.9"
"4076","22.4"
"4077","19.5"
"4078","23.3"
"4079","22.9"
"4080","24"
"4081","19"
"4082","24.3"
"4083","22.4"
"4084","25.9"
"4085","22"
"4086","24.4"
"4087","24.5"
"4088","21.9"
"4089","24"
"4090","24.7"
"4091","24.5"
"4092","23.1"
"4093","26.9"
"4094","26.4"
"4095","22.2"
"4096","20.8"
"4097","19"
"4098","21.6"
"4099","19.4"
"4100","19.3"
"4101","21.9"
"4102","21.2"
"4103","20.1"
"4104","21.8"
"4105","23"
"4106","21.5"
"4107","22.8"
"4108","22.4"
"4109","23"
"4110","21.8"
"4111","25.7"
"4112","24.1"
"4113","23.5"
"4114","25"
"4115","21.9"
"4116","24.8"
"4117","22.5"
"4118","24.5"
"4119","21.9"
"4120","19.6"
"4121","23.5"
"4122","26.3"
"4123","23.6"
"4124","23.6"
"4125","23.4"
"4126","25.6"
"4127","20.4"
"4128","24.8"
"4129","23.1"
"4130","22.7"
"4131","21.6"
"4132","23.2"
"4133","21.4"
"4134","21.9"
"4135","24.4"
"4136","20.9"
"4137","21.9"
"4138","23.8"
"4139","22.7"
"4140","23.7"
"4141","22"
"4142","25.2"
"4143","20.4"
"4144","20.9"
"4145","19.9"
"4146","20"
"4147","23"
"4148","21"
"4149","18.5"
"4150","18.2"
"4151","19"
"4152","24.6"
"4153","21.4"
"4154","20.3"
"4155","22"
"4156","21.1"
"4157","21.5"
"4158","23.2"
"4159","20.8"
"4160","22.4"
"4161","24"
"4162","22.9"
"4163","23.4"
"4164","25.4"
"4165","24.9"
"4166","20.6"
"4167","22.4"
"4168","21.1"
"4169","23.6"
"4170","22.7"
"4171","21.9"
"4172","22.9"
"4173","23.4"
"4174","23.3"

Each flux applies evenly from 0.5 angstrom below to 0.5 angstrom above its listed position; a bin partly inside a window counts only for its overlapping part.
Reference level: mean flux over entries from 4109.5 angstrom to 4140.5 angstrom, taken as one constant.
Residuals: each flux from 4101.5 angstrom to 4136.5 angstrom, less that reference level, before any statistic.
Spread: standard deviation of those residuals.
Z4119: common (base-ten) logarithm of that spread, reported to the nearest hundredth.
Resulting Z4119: 0.21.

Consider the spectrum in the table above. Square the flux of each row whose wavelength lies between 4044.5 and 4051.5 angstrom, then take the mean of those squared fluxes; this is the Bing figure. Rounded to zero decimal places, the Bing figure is 486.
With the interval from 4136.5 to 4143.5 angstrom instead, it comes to 523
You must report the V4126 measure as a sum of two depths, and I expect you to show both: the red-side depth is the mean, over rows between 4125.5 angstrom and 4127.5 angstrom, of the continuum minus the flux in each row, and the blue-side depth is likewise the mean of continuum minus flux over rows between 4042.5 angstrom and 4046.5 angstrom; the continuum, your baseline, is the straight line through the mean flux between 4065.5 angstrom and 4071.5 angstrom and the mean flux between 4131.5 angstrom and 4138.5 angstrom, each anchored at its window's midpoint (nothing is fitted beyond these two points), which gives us -0.9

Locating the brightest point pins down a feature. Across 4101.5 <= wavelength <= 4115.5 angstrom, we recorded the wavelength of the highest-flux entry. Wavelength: 4111 angstrom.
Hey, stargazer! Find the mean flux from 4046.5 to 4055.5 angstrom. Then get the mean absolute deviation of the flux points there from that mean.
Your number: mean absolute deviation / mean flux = 0.065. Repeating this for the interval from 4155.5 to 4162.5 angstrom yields 0.044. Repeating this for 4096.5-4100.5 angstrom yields 0.045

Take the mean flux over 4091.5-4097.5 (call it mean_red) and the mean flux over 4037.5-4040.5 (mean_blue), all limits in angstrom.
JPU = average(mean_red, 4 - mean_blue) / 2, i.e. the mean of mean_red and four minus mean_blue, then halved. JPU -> 1.46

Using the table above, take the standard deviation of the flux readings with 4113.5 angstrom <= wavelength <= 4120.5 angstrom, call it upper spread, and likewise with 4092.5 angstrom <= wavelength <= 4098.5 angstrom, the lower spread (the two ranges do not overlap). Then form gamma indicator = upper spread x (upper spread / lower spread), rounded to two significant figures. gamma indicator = 1.2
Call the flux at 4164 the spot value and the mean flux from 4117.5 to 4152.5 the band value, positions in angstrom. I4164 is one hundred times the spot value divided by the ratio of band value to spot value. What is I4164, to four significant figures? 2891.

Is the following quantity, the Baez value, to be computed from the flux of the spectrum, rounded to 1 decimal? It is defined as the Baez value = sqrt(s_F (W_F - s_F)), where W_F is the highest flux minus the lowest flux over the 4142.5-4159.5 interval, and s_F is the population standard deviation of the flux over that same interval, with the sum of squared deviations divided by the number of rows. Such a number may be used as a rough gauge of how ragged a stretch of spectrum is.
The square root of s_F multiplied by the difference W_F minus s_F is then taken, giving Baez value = 2.8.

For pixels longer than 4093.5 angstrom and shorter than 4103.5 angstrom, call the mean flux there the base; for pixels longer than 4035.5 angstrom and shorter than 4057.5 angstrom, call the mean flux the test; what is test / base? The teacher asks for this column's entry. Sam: 1.03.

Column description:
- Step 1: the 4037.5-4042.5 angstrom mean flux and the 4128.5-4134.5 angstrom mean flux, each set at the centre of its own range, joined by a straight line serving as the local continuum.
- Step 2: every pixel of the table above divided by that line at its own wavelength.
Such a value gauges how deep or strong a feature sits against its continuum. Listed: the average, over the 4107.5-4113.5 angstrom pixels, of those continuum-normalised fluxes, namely 1.07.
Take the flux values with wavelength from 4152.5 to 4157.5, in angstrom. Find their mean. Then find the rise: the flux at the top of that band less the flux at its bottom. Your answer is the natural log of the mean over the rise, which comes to 5.36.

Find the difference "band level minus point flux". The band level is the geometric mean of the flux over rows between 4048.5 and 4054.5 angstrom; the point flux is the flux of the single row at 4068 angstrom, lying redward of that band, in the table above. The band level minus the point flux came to -2.0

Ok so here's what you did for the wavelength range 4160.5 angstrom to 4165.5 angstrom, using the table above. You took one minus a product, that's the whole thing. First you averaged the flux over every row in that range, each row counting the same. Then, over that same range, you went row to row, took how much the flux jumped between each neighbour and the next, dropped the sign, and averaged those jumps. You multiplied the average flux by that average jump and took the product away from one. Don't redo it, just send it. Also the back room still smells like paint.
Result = -24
